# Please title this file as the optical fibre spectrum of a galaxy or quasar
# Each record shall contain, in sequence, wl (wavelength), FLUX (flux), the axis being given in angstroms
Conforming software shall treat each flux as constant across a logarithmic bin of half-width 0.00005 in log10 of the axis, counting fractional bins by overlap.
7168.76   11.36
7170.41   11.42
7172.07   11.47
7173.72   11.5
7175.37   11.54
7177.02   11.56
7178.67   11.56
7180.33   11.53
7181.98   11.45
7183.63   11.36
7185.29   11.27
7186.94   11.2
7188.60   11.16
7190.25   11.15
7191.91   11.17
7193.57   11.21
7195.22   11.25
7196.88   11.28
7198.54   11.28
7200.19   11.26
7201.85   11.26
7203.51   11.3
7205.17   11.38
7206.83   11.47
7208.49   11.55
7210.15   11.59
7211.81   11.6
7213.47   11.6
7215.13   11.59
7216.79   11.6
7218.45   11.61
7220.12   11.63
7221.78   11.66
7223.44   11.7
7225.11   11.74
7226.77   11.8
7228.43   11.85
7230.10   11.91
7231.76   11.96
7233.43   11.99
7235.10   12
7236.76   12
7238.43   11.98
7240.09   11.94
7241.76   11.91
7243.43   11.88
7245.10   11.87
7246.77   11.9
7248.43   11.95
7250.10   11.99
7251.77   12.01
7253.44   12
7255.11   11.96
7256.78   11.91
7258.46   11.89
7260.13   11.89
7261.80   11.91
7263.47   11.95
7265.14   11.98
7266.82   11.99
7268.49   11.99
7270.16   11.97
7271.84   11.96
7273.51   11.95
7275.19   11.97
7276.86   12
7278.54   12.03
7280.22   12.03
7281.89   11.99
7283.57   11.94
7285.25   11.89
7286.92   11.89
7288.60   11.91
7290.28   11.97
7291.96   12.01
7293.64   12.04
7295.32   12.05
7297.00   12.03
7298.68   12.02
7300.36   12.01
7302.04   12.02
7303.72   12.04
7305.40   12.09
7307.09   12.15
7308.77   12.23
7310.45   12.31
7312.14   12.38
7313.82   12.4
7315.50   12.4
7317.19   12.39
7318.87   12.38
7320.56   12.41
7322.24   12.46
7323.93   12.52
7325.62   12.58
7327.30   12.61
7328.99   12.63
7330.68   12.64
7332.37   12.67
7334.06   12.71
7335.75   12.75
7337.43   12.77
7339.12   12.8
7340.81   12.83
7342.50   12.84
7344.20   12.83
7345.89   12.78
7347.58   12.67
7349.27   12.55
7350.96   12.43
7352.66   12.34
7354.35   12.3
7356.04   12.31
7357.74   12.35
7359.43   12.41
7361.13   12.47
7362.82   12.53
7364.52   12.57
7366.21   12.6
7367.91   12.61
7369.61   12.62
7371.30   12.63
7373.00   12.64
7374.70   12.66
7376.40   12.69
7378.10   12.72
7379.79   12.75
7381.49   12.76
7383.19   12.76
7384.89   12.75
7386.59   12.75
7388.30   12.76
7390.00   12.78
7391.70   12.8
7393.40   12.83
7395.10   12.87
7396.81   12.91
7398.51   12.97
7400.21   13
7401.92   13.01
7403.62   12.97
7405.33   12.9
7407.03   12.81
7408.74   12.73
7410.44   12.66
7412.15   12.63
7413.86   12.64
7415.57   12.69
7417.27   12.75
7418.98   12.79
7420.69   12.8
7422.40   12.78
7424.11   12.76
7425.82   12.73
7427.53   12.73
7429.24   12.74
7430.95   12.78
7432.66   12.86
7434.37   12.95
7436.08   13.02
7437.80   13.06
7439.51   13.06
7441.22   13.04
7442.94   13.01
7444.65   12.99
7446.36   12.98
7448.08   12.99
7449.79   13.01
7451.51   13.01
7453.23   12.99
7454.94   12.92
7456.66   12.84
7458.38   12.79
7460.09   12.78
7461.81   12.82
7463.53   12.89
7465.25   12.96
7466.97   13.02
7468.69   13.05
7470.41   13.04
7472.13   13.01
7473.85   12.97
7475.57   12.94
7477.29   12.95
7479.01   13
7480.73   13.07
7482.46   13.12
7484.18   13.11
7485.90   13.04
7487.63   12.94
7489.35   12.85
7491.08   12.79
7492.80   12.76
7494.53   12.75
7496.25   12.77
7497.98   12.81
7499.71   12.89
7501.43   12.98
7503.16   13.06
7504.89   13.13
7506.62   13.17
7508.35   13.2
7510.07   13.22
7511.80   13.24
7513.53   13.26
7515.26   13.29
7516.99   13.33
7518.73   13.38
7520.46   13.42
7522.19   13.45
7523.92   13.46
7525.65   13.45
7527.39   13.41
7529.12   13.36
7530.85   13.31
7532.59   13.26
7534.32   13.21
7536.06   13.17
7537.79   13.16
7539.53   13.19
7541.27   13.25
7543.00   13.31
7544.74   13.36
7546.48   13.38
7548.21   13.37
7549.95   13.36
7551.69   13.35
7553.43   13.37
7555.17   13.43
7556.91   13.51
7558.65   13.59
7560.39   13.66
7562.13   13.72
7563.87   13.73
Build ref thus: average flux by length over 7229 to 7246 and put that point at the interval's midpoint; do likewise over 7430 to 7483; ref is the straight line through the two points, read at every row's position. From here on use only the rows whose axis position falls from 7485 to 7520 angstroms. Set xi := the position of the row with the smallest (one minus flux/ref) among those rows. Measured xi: 7518.73 angstroms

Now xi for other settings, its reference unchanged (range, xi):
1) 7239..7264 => 7251.77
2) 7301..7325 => 7323.93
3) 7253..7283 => 7253.44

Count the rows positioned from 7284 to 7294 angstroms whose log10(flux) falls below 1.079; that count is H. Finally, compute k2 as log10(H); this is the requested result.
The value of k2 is 0.60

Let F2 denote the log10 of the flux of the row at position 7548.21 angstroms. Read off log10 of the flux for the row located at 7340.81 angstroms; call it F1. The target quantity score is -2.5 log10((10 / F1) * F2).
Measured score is -2.52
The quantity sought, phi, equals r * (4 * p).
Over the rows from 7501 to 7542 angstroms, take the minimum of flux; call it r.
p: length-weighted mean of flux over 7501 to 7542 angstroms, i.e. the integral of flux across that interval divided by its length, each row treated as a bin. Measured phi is 689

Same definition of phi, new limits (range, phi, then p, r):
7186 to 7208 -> 502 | 11.3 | 11.15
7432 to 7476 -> 663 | 13.0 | 12.78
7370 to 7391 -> 643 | 12.7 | 12.63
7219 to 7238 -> 551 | 11.8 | 11.63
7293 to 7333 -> 591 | 12.3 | 12.01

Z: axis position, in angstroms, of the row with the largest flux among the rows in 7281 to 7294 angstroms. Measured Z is 7293.64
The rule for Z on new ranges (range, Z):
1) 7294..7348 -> 7342.50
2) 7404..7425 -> 7405.33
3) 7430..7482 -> 7480.73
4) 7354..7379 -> 7378.10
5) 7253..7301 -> 7295.32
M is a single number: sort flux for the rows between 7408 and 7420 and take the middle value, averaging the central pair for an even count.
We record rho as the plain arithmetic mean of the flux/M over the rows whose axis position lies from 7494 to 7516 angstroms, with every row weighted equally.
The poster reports 1.03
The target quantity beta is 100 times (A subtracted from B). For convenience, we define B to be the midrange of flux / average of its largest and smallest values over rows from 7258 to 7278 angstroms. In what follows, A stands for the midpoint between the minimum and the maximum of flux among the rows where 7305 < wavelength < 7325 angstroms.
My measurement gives -36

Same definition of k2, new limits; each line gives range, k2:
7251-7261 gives 0.60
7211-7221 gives 0.78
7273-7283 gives 0.48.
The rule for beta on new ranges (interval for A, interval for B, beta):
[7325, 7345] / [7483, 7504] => 22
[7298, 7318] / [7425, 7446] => 69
